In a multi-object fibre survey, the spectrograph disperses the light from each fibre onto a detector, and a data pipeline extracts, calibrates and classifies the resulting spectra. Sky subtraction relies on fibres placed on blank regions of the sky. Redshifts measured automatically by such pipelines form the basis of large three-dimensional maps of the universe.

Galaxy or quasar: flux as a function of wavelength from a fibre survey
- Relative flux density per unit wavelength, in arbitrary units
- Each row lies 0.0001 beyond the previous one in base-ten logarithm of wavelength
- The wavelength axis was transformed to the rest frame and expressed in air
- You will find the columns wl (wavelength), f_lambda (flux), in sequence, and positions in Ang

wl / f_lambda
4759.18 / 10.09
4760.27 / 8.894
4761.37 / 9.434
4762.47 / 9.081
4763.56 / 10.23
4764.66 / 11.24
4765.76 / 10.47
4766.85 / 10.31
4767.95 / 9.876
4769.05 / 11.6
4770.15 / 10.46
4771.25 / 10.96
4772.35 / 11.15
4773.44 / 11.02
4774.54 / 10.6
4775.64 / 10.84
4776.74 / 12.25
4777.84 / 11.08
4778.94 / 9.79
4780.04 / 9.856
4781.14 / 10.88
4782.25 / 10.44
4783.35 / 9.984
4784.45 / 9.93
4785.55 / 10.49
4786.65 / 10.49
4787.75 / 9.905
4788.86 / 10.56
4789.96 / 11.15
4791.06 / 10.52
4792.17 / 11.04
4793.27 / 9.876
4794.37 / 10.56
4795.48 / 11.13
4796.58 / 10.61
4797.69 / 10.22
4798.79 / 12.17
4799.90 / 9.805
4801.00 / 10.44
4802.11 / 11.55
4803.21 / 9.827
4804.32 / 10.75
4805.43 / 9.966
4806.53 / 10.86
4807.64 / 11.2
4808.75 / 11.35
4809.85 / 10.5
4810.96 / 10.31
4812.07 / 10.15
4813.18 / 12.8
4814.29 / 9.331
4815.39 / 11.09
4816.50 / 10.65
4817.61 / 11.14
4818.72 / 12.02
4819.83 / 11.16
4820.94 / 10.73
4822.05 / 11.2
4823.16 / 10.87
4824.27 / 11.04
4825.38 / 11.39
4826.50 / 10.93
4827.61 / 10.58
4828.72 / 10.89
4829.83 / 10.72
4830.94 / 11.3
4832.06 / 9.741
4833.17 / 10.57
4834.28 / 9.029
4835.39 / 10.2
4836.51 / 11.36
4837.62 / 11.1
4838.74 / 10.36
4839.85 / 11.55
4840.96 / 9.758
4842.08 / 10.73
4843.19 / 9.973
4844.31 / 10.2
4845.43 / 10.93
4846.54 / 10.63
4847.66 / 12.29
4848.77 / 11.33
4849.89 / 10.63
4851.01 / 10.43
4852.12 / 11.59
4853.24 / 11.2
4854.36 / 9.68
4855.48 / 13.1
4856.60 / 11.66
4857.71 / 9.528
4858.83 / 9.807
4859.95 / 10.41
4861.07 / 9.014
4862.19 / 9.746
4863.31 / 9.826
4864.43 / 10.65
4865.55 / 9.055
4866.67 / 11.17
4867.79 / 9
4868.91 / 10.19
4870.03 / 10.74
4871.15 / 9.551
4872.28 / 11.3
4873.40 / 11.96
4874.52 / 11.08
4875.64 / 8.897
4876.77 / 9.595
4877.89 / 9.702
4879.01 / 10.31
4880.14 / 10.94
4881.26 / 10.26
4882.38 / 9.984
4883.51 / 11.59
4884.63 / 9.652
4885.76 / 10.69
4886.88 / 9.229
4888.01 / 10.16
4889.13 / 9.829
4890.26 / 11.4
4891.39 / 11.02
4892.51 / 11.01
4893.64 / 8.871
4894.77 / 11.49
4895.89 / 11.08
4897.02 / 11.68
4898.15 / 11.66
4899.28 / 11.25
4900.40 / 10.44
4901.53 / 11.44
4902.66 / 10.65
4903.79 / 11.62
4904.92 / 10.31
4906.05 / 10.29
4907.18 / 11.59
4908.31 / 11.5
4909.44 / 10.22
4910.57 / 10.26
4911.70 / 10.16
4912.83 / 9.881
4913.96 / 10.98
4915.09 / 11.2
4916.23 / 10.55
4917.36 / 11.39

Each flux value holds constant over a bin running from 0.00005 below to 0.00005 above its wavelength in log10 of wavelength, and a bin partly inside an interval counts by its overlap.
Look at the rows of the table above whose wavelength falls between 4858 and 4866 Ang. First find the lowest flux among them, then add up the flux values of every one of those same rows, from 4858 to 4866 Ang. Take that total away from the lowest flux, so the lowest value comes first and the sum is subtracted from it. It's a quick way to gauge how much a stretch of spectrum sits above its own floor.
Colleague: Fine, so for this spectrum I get -59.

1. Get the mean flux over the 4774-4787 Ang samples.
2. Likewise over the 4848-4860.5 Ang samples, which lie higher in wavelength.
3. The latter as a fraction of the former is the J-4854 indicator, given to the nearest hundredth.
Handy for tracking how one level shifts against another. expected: 1.03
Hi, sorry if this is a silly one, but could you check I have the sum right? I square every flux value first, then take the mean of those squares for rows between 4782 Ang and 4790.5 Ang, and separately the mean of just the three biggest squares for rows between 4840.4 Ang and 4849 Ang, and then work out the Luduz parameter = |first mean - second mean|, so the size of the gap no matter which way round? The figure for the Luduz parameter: 25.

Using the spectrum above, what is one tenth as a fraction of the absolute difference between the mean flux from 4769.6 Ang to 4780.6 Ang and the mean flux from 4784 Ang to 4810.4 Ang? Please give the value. 0.56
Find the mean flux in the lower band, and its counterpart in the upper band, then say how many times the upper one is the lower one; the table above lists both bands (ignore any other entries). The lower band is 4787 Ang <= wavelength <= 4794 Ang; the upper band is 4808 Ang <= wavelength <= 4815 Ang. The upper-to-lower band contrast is 1.02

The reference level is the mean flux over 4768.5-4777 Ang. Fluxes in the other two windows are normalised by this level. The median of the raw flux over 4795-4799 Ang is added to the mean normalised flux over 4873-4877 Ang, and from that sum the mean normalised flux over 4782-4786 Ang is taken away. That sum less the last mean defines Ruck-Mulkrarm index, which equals 10.9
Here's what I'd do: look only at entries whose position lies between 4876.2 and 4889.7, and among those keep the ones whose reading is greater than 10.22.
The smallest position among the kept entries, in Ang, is 4879.01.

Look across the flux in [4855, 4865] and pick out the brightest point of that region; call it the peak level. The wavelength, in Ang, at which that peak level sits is 4855.48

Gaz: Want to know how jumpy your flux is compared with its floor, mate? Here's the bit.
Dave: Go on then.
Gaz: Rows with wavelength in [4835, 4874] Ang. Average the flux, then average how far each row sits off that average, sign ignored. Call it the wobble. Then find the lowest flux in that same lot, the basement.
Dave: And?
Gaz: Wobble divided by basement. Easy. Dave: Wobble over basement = 0.084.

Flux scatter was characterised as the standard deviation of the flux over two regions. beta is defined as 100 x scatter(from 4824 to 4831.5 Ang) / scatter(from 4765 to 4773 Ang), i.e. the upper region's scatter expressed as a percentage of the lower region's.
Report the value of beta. 50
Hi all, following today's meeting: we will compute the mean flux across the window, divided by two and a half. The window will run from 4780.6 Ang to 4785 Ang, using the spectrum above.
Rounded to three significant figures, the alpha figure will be 4.12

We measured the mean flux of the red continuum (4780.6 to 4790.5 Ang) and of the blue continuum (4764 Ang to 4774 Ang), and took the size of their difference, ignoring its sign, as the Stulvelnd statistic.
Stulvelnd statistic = 0.36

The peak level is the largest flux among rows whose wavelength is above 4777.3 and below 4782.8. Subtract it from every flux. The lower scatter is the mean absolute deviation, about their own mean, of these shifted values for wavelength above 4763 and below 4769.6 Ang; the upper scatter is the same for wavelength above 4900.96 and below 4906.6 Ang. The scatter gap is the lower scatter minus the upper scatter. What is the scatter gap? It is 0.0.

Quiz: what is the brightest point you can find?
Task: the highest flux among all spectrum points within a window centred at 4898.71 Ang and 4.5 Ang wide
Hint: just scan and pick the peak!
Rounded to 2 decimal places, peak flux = 11.68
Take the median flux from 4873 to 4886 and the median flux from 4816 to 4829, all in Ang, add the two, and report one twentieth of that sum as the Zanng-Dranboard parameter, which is 1.06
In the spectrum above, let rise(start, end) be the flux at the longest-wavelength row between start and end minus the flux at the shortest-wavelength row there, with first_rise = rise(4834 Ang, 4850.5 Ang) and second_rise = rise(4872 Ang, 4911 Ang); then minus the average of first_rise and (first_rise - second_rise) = -2.1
